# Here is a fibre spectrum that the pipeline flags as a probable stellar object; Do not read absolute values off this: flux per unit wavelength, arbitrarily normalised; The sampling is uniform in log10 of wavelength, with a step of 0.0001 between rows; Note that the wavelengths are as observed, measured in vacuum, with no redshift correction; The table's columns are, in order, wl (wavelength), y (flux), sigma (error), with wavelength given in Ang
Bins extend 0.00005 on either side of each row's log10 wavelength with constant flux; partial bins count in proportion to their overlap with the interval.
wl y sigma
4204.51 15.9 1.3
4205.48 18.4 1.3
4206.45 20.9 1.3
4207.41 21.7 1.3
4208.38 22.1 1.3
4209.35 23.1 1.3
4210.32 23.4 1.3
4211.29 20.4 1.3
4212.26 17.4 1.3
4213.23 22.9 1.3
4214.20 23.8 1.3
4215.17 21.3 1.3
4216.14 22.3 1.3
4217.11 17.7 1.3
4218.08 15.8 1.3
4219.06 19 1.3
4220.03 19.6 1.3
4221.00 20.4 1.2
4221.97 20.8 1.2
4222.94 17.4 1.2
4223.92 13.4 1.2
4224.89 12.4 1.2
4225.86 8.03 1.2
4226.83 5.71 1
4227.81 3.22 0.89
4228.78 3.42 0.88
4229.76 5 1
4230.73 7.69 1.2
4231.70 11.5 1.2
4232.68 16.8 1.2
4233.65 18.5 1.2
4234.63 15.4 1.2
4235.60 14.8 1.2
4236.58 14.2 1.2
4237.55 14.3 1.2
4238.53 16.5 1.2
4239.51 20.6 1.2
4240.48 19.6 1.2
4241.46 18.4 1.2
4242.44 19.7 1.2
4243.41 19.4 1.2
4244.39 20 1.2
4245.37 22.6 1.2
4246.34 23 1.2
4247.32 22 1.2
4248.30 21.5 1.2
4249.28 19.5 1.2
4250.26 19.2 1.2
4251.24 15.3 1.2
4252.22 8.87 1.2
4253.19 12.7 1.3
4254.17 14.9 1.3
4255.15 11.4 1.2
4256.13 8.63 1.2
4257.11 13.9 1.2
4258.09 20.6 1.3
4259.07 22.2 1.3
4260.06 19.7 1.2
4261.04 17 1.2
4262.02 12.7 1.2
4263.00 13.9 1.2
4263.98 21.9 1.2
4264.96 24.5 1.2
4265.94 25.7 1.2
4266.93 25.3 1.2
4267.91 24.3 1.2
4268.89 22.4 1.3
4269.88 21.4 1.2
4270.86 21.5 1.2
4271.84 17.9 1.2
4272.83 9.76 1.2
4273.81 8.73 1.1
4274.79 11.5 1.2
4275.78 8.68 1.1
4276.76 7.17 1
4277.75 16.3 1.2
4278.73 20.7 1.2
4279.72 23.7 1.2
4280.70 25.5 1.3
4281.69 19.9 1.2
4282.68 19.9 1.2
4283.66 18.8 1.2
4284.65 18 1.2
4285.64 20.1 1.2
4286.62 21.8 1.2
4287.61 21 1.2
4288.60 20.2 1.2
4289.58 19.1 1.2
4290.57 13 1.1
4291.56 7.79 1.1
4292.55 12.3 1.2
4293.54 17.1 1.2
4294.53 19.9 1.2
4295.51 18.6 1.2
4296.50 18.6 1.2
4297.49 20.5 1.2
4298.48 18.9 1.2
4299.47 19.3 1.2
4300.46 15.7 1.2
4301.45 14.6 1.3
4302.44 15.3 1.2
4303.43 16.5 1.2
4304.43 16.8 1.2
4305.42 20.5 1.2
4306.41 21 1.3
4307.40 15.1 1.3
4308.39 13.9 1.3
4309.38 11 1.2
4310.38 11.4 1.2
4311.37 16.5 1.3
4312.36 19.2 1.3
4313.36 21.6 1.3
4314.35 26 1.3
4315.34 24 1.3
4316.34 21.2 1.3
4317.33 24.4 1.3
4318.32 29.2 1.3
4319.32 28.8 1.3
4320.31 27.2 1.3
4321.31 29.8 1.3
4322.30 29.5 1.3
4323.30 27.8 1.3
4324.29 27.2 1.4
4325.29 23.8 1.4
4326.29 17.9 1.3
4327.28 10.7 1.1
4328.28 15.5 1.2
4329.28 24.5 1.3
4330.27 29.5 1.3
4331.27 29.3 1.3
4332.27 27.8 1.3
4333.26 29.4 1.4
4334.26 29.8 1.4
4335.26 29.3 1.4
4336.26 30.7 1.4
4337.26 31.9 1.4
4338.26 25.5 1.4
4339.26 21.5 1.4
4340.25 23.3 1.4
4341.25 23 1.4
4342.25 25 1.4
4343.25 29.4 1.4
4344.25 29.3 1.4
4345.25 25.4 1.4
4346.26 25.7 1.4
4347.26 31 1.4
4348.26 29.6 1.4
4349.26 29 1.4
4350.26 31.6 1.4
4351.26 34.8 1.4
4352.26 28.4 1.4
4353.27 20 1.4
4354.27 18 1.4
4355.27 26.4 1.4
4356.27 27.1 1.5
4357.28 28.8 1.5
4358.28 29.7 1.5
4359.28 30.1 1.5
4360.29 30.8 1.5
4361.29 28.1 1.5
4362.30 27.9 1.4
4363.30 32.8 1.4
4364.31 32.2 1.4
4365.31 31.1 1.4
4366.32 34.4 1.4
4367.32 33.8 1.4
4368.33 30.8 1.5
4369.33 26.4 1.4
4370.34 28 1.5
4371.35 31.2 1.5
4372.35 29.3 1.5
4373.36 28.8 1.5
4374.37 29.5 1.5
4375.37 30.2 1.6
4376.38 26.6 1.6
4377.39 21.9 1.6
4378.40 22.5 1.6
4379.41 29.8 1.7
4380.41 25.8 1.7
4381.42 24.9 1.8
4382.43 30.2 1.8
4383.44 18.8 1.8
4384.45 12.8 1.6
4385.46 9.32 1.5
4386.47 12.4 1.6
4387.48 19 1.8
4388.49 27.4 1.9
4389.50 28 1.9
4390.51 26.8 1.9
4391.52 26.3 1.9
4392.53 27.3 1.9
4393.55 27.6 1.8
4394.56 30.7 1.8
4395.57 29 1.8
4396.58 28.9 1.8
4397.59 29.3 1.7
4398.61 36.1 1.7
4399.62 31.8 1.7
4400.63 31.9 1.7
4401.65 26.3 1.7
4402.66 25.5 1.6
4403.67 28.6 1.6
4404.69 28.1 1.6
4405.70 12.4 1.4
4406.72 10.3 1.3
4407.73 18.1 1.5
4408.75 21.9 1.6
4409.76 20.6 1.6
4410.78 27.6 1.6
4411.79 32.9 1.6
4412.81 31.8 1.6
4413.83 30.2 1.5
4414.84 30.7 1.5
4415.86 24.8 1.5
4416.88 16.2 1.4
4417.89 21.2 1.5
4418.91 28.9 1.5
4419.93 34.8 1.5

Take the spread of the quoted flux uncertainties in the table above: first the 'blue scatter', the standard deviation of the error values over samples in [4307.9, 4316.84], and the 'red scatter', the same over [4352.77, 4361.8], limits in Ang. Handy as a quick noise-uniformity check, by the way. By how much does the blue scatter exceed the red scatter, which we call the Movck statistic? -0.006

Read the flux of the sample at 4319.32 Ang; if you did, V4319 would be 28.8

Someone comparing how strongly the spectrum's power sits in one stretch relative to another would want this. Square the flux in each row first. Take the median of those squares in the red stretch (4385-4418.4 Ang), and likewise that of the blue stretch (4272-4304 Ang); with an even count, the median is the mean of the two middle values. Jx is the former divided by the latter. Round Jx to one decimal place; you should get 2.2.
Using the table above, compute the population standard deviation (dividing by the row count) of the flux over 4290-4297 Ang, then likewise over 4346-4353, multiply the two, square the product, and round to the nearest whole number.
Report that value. 116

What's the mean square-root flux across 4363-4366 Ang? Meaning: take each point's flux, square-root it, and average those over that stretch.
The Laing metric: 5.7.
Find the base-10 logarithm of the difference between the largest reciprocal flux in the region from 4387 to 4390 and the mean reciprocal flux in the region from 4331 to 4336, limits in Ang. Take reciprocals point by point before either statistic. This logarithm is -1.7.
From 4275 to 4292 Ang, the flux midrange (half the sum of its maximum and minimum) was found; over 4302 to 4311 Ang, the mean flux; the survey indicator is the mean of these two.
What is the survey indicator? 16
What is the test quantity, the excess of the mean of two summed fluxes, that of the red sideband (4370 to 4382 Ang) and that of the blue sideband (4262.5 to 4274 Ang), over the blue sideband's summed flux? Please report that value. 46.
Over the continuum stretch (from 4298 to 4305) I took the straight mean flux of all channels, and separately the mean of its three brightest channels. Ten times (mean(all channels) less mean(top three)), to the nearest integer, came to -16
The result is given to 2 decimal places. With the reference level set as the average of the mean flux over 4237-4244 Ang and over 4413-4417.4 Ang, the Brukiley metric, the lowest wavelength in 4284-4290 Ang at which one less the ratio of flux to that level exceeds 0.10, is 4284.65 Ang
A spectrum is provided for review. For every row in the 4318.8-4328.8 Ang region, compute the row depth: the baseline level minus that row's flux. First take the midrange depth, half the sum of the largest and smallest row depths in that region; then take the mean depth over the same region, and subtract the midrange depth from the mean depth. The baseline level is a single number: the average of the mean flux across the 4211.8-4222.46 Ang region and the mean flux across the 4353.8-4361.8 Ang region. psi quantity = -3.6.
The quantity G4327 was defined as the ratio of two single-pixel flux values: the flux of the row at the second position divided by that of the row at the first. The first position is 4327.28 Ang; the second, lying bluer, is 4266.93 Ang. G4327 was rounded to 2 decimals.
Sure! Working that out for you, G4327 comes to 2.36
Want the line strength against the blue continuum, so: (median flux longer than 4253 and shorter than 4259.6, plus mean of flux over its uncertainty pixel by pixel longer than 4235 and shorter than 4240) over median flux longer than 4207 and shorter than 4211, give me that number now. 1.21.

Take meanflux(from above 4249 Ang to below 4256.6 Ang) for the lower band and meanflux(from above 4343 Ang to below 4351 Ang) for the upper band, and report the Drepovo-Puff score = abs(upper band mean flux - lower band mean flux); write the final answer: 15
